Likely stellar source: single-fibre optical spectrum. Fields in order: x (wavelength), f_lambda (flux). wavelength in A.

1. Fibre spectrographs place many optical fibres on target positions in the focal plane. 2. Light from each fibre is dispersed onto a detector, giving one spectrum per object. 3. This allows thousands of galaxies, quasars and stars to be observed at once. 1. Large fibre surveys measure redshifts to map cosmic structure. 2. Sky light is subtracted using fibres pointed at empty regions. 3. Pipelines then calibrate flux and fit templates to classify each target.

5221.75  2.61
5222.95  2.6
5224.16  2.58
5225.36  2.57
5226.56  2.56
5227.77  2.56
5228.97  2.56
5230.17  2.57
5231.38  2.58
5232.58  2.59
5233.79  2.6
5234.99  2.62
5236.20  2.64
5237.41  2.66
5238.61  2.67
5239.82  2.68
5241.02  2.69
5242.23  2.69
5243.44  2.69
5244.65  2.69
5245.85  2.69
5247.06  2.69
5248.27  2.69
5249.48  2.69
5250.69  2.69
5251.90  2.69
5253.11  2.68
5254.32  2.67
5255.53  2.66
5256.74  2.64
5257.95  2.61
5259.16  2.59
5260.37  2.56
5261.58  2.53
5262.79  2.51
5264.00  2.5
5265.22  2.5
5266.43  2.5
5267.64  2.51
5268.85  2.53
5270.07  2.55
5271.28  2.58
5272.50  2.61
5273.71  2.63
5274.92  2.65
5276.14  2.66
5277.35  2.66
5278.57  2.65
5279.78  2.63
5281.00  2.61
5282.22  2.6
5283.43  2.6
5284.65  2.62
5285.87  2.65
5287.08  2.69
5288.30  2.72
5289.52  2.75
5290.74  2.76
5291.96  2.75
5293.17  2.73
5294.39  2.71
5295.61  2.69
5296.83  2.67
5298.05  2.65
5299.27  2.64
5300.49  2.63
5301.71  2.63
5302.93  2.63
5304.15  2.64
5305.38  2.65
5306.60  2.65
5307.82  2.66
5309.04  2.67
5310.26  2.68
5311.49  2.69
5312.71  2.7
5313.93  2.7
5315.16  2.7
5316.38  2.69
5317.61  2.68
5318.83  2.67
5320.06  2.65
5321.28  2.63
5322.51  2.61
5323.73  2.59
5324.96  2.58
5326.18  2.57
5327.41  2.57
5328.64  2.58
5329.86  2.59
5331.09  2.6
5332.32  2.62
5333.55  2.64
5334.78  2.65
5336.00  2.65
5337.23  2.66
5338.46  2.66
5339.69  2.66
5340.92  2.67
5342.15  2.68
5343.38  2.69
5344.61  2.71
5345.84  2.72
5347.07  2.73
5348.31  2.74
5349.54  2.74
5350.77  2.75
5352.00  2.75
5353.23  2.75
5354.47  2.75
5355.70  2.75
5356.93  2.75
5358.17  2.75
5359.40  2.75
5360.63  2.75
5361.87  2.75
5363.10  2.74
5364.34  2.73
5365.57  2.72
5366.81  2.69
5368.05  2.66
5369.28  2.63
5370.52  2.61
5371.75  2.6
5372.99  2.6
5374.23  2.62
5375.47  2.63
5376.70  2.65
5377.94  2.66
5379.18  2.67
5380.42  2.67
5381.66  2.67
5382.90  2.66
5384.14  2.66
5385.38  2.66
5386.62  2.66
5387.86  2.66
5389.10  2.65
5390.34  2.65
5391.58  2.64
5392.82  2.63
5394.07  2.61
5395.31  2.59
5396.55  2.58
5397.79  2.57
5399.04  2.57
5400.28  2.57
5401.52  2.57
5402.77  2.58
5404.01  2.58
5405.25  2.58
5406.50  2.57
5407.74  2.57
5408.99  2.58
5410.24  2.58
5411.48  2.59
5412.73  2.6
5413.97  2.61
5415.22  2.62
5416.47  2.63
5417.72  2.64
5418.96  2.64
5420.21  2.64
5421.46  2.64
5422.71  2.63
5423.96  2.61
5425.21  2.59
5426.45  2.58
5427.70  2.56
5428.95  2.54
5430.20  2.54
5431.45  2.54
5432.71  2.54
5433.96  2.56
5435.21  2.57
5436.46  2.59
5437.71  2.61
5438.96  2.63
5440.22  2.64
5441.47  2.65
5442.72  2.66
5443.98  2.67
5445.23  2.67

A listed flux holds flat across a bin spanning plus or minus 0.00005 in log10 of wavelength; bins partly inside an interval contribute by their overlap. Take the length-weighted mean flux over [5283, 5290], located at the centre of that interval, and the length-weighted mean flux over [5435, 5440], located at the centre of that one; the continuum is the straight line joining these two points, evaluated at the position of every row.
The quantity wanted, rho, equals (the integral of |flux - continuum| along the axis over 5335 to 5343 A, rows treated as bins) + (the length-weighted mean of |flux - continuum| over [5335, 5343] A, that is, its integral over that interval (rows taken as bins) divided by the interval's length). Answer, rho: 0.14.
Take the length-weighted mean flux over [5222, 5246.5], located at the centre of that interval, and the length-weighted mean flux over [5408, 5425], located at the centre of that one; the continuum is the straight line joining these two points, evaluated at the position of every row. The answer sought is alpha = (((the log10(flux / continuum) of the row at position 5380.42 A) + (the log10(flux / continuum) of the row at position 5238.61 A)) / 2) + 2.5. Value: 2.508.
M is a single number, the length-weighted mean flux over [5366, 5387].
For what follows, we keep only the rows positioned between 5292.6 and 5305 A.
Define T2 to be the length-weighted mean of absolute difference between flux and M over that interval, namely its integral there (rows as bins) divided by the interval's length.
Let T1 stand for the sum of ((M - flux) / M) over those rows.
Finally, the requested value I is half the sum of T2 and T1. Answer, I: -0.01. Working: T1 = -0.1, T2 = 0.027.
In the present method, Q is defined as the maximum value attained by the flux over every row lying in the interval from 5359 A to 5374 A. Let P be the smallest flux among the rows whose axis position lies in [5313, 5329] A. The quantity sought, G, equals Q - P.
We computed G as 0.180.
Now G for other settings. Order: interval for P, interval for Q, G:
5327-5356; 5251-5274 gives 0.120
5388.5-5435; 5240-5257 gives 0.150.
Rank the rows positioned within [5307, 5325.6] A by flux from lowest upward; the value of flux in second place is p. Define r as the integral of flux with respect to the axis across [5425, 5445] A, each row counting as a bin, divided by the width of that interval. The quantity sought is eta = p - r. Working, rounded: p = 2.59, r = 2.59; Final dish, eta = -0.004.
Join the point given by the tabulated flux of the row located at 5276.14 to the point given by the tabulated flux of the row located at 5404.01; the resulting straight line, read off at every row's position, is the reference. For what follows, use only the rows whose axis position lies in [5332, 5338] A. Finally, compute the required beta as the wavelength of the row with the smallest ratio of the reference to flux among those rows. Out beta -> 5337.23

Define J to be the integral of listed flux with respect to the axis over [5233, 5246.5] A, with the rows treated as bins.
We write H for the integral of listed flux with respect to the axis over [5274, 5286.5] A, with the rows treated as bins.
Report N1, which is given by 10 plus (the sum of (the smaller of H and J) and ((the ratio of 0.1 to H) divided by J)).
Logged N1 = 43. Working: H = 33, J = 36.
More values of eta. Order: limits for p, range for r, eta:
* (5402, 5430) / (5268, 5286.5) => -0.054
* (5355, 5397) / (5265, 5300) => -0.050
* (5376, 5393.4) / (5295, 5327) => -0.011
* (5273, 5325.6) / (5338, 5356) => -0.126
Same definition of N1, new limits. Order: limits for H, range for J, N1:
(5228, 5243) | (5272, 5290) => 49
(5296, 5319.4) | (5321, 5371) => 72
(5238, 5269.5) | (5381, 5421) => 93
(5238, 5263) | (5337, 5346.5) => 35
